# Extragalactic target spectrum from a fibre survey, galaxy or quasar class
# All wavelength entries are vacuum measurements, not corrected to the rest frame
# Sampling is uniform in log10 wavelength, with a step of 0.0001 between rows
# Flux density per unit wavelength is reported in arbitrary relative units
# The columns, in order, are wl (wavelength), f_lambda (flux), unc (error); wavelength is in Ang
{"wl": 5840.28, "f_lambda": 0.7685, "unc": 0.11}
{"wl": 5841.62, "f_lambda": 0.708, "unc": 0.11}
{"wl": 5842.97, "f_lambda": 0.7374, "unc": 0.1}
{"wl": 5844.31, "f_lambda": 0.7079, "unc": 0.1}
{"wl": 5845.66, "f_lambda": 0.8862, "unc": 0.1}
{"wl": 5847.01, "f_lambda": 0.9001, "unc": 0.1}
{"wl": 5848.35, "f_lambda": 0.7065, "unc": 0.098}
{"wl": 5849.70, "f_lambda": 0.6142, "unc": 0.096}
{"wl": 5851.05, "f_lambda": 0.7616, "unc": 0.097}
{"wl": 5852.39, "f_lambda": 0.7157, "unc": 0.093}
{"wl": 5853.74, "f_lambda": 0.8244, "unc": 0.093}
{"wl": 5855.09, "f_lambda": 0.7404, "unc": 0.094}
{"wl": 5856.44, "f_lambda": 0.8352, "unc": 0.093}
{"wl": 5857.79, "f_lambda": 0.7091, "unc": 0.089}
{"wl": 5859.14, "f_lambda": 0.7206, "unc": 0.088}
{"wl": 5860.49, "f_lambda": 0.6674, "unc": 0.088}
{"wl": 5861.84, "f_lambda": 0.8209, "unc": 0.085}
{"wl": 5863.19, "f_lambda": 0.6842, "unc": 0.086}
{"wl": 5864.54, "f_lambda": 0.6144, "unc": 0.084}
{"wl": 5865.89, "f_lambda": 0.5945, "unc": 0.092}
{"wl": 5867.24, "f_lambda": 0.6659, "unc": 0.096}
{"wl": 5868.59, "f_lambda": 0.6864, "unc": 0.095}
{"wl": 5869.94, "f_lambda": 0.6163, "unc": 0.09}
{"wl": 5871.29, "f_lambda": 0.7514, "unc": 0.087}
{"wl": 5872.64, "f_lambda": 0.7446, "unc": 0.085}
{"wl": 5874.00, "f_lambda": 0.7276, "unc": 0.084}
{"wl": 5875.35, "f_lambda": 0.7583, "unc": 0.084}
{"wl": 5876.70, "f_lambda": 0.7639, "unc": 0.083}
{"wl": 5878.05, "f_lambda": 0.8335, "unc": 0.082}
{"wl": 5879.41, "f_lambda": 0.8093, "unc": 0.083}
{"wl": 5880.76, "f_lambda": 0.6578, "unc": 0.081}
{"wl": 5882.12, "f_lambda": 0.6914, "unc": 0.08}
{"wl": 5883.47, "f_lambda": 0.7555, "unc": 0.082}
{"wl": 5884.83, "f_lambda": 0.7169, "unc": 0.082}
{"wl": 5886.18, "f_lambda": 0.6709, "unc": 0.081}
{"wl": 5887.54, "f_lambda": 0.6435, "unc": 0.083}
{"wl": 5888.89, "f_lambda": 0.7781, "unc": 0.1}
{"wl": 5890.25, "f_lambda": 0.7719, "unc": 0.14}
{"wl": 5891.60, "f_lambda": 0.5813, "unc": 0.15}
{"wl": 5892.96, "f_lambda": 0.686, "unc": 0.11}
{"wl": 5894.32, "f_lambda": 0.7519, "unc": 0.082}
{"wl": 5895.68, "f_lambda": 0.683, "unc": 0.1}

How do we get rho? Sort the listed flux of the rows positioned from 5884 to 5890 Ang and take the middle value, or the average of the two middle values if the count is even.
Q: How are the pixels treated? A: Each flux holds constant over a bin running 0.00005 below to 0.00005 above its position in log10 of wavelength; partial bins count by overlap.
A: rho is 0.69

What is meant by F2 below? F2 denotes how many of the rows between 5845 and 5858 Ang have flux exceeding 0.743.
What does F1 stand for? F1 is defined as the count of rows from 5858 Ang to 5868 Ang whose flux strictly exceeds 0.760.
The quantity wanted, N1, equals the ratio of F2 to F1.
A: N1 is 5.0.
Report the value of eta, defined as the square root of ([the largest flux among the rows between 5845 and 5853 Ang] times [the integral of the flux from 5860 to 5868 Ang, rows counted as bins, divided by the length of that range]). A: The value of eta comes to 0.779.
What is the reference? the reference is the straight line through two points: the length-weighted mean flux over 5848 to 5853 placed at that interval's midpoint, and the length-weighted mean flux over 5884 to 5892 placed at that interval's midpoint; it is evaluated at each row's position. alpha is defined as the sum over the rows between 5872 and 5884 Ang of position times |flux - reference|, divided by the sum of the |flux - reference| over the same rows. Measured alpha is 5878.0 Ang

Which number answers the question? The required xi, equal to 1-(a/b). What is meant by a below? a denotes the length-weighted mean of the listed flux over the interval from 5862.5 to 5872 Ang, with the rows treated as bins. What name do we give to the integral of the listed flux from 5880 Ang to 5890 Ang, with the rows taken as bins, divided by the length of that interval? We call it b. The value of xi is 0.06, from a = 0.66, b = 0.706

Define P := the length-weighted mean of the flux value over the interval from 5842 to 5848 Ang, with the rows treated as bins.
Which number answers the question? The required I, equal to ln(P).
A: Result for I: -0.226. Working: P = 0.797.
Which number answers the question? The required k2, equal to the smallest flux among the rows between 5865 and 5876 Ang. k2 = 0.5945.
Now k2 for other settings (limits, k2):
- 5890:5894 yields 0.5813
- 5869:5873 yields 0.6163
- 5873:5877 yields 0.7276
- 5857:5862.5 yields 0.6674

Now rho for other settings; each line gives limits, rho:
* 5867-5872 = 0.68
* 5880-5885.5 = 0.70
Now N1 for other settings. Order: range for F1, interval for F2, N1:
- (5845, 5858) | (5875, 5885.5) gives 1.0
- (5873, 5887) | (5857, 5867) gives 0.3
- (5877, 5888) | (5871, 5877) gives 2.0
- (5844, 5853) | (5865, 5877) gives 1.3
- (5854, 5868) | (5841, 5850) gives 1.0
